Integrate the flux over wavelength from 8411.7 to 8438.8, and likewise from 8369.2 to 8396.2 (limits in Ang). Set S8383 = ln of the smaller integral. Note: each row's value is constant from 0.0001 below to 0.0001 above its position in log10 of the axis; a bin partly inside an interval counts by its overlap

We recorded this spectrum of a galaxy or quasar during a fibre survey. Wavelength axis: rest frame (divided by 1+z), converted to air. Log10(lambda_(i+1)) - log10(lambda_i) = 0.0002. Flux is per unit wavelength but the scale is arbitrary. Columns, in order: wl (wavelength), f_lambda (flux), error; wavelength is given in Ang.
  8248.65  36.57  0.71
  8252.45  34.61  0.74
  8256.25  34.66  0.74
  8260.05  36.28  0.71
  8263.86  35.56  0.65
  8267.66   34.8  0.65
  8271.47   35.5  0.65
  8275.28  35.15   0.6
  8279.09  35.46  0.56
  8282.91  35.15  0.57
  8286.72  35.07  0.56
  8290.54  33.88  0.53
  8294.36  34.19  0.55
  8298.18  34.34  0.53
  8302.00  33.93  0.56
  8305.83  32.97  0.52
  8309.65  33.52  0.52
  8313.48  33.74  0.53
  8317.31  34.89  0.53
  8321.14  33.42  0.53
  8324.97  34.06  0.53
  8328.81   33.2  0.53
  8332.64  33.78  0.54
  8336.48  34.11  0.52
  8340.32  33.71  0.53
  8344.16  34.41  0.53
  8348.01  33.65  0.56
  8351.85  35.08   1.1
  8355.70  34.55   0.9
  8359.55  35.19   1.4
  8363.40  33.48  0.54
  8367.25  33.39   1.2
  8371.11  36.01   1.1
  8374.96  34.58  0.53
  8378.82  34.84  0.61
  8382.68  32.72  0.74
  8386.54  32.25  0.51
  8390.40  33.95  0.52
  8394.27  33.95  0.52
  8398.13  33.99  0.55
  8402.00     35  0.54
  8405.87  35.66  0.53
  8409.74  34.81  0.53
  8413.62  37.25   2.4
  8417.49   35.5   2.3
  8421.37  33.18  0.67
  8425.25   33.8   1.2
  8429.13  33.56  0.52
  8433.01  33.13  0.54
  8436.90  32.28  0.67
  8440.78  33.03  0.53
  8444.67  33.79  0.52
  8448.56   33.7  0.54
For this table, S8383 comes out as 6.824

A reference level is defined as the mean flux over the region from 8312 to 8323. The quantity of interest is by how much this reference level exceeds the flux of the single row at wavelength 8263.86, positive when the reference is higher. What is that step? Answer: -1.5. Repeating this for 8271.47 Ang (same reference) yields -1.5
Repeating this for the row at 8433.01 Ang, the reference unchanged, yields 0.9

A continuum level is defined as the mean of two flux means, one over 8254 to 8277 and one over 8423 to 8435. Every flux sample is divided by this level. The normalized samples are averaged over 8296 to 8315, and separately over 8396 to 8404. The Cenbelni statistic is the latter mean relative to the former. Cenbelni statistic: 1.02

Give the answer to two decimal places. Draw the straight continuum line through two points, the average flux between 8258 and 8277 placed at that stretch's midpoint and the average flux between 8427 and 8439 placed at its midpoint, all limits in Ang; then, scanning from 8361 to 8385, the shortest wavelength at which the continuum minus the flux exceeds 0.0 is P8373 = 8363.40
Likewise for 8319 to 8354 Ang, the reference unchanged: 8321.14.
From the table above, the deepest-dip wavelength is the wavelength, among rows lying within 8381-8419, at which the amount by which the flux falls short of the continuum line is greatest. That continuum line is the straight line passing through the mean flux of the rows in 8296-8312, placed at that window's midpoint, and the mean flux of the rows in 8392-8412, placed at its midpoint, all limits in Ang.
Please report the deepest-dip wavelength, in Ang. 8386.54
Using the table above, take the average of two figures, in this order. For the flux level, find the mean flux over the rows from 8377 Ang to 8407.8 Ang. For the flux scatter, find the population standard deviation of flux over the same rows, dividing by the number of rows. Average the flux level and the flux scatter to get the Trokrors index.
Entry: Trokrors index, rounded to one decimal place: 17.6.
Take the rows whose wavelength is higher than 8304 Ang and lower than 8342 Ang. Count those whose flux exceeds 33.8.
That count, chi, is 3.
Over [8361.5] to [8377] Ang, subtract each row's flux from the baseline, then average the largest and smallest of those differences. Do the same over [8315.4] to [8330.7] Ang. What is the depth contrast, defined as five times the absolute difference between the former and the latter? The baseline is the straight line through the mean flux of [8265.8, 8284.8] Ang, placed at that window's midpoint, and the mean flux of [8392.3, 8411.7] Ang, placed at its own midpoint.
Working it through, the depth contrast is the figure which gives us 4.2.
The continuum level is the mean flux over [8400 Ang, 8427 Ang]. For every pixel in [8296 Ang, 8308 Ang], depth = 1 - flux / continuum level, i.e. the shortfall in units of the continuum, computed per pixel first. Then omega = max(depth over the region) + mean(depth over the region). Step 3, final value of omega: 0.10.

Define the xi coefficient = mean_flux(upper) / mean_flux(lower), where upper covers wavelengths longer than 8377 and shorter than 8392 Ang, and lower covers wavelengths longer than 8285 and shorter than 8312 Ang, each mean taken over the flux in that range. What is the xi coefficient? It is 0.98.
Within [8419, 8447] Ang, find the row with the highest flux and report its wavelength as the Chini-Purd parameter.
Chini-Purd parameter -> 8425.25 Ang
